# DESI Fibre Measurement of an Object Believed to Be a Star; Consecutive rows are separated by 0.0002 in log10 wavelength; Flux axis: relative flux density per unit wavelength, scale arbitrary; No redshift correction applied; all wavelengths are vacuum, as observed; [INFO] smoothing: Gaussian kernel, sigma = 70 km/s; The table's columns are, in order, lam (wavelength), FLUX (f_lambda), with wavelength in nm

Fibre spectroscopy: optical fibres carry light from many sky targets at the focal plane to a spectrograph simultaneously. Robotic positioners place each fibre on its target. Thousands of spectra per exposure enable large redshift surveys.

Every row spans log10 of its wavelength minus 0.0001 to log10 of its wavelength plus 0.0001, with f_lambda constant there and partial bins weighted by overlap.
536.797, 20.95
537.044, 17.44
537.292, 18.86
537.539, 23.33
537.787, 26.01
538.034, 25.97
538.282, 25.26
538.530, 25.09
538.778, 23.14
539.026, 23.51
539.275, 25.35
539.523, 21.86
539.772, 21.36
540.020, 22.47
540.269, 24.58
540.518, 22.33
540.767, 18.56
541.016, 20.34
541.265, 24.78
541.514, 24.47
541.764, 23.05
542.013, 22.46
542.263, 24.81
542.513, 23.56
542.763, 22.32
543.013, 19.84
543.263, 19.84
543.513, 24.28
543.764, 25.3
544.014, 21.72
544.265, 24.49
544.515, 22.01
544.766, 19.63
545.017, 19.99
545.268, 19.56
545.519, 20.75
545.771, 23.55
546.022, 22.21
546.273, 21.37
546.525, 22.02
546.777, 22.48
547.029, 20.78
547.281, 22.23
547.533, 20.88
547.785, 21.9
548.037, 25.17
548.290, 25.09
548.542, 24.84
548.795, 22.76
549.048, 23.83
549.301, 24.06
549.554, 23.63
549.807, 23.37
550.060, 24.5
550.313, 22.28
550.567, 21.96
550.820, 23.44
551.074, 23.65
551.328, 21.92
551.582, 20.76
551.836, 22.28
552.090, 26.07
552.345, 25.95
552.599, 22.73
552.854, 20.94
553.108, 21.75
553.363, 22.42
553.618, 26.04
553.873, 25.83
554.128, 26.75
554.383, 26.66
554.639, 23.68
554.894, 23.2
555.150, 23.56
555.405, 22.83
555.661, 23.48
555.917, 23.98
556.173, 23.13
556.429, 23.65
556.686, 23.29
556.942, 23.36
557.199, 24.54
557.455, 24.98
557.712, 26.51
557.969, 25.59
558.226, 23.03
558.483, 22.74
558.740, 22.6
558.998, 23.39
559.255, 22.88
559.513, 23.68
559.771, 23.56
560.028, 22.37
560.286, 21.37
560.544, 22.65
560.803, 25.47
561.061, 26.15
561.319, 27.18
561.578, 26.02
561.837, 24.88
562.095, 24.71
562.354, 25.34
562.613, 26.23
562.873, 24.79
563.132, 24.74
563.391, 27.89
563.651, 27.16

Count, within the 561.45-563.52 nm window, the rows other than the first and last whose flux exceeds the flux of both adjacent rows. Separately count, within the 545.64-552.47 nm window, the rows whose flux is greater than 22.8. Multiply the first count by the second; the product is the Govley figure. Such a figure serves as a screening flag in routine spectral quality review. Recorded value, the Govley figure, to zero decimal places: 13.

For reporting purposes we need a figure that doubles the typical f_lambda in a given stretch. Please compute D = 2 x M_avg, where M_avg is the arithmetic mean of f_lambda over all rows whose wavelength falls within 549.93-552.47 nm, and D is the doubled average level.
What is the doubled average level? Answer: 46.6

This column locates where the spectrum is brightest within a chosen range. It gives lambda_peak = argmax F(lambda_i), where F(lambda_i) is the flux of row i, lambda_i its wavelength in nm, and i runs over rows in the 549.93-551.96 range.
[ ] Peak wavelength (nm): 550.060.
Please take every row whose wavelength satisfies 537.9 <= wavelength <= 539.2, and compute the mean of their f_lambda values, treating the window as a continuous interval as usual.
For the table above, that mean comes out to 24.6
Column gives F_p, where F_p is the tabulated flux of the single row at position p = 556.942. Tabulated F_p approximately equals 23.36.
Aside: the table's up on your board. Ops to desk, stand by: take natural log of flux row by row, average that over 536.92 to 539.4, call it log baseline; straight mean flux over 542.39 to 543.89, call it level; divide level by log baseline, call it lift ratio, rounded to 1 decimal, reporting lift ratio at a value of 7.2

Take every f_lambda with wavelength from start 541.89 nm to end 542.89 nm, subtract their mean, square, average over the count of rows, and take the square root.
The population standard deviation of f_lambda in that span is 1.0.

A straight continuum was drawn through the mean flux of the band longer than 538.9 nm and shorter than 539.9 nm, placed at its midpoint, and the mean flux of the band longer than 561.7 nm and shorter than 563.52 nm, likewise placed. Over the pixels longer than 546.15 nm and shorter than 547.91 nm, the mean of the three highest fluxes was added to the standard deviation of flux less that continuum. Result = 22.9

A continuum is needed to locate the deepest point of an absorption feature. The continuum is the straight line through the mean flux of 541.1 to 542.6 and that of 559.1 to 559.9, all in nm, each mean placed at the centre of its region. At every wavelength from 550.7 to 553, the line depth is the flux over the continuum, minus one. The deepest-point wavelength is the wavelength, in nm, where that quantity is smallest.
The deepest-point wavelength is 551.582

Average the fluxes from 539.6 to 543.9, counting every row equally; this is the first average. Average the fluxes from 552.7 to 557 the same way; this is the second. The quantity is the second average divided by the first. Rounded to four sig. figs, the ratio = 1.053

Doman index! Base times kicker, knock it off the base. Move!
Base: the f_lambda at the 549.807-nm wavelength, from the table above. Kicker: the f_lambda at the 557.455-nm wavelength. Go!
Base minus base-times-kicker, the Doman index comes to -560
